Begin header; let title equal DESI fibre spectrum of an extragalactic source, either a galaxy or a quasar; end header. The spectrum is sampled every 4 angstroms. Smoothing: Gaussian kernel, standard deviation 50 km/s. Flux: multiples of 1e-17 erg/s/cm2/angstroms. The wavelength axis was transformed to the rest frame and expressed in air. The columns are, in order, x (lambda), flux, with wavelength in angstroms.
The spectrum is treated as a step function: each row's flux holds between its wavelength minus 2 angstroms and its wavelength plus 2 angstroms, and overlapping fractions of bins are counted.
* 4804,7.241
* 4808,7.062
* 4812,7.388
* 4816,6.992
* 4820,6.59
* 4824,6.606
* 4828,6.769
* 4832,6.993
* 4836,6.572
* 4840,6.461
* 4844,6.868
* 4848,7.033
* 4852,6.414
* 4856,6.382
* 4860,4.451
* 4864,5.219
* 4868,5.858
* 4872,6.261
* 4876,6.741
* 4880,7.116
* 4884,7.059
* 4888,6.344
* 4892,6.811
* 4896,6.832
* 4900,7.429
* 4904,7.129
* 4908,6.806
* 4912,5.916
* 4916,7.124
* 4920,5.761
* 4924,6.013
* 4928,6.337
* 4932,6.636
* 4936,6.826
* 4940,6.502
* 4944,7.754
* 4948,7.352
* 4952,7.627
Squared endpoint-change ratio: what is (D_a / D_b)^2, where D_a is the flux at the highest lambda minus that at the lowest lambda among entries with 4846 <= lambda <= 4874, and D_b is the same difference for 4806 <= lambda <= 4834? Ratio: 125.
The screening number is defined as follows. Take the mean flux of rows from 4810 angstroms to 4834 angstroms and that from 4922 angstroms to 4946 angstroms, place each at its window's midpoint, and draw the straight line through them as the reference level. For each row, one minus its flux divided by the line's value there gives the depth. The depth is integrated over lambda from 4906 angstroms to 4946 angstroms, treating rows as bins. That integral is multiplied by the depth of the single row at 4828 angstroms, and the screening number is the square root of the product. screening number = 0.11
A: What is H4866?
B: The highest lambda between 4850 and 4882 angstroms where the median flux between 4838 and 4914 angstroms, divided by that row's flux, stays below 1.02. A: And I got 4880 angstroms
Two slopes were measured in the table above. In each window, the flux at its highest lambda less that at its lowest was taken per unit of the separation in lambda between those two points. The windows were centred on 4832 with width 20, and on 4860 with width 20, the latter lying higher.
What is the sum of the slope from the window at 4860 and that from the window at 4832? -0.044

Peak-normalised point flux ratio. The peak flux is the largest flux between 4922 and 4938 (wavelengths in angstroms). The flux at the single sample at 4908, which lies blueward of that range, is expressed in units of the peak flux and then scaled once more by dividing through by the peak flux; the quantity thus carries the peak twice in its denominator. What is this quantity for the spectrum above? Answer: 0.146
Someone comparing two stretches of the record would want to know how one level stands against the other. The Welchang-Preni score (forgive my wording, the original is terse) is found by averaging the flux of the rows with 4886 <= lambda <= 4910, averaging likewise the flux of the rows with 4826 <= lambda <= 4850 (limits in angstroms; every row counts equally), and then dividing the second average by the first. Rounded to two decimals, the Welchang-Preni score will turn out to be 0.98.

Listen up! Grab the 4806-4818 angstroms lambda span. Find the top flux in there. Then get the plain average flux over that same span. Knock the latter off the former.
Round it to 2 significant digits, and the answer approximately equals 0.24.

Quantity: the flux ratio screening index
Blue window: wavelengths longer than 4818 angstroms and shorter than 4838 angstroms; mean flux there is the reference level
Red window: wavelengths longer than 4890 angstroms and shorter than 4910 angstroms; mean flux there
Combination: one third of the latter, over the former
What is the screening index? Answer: 0.35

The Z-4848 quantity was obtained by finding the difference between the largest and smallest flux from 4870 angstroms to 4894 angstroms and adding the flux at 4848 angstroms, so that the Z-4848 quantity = 7.9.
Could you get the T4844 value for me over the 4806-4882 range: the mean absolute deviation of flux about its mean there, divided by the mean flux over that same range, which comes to 0.074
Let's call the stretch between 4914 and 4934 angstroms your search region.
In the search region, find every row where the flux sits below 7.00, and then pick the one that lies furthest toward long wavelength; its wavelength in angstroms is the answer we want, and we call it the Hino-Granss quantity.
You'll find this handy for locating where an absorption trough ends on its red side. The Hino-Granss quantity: 4932 angstroms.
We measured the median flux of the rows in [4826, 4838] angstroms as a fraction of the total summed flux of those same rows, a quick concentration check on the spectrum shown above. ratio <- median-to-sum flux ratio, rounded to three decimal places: 0.333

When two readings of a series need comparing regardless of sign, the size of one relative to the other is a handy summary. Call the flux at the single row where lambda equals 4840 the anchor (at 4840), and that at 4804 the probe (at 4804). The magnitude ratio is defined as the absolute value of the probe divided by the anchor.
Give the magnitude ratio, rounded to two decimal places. 1.12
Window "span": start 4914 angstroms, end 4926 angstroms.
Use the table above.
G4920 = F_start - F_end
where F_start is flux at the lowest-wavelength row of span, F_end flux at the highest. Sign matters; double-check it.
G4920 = 1.1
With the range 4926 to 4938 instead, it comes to -0.5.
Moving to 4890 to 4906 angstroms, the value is -0.3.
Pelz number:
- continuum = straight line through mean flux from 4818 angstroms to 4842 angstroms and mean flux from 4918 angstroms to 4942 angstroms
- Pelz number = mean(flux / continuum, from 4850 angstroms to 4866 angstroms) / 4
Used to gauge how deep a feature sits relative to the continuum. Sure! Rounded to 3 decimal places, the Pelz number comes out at 0.213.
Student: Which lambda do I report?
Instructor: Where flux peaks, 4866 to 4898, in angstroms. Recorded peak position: 4880 angstroms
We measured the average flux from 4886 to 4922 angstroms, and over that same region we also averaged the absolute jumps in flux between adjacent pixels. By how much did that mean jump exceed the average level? -6.04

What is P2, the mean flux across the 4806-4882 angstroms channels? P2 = 6.51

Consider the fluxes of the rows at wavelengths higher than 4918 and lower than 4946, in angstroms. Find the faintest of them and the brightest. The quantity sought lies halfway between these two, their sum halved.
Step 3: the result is 6.76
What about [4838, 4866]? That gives 5.74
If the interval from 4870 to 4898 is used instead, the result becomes 6.69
